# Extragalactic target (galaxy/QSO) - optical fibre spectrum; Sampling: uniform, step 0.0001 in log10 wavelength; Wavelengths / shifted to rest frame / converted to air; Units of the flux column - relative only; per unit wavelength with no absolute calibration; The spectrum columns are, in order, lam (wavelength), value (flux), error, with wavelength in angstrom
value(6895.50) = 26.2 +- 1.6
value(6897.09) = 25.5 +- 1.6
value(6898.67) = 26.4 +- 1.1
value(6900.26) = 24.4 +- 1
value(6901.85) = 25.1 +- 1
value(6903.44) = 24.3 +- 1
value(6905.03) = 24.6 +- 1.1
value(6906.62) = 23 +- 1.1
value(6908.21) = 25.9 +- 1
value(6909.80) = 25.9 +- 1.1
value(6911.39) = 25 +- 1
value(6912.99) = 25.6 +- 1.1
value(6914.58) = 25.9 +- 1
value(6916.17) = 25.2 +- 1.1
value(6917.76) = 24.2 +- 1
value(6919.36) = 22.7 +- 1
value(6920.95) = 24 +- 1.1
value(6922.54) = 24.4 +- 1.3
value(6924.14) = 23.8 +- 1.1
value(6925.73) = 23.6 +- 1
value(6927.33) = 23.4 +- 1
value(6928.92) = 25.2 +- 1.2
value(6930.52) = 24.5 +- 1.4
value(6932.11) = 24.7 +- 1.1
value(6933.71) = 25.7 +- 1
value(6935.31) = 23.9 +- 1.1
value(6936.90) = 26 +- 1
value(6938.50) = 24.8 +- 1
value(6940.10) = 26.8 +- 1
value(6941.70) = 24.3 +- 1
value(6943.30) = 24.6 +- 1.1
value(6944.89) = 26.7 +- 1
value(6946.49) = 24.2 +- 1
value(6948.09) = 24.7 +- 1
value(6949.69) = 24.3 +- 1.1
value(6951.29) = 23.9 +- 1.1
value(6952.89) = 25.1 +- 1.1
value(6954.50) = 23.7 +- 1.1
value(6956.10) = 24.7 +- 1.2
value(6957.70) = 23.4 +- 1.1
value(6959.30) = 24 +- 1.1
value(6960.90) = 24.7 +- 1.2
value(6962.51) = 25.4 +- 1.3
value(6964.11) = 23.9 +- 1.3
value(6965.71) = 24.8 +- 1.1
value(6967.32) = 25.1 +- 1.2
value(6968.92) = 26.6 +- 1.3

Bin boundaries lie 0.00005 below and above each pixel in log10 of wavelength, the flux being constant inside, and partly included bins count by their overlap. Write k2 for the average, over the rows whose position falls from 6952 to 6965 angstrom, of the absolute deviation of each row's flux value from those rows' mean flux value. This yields 0.61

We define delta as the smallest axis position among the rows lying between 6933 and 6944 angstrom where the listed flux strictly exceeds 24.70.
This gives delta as 6933.71 angstrom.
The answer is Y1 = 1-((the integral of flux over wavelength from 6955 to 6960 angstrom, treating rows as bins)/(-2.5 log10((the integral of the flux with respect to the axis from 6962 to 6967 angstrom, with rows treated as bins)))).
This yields 24.0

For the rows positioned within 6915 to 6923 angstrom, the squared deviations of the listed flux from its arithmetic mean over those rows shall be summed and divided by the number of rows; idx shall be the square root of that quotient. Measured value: 0.8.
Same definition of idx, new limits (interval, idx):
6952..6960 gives 0.6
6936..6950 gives 1.0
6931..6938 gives 0.8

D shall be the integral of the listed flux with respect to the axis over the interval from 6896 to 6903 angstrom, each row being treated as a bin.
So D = 177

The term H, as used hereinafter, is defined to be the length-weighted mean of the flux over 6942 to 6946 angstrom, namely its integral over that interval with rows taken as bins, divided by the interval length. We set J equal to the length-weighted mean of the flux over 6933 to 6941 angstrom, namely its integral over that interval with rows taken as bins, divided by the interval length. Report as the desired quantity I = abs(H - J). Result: 0.00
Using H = 25.4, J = 25.4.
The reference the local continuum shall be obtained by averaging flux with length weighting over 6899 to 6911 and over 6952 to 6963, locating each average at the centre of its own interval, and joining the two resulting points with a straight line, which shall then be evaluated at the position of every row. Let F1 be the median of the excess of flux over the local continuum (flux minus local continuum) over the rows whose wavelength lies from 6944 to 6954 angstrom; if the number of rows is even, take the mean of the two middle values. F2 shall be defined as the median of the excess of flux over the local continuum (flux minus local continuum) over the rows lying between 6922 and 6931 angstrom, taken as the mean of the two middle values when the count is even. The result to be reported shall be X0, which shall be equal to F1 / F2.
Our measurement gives -0.1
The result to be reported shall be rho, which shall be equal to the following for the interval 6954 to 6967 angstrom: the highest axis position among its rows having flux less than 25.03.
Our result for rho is 6965.71 angstrom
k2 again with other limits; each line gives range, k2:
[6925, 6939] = 0.71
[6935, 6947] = 1.00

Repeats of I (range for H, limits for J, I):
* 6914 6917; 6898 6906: 0.67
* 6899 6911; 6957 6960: 1.10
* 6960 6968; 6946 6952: 0.47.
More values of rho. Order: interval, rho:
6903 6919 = 6917.76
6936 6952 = 6951.29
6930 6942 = 6941.70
